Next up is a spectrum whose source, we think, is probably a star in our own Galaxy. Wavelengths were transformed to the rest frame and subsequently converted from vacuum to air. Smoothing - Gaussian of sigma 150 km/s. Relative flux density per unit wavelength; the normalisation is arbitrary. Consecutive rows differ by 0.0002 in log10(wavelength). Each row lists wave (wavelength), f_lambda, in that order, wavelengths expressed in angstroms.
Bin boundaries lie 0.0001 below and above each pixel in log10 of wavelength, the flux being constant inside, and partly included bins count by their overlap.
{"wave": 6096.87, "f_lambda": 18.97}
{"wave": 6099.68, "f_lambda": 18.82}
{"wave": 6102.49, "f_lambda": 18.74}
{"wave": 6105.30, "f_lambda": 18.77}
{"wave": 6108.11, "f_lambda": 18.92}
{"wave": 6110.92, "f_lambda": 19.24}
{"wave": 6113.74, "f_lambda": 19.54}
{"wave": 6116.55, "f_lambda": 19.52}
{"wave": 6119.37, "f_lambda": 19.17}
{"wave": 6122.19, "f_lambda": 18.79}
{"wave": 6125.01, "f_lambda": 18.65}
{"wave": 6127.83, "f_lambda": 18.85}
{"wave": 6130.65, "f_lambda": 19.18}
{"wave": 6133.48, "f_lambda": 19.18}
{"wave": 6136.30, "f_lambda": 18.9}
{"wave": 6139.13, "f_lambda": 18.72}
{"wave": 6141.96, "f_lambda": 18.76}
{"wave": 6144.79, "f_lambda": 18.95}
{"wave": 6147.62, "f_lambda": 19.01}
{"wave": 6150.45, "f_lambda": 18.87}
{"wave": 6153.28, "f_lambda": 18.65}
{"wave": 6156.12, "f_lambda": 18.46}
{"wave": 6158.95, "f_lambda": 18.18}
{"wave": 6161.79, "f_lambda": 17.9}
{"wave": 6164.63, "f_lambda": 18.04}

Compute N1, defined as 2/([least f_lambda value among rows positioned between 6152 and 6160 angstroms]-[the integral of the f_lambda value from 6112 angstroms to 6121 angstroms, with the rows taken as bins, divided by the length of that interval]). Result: -2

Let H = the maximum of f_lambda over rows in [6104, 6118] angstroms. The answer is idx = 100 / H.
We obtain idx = 5.12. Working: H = 19.54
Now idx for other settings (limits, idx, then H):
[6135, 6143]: 5.29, 18.9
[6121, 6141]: 5.21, 19.18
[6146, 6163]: 5.26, 19.01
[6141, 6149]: 5.26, 19.01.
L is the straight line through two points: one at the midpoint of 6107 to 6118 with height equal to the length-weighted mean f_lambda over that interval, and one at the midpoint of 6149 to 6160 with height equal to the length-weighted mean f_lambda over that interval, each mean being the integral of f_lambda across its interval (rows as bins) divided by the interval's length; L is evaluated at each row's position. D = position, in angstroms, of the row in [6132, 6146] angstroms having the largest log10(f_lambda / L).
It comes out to 6133.48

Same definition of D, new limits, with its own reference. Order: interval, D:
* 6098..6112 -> 6110.92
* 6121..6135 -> 6133.48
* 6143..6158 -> 6147.62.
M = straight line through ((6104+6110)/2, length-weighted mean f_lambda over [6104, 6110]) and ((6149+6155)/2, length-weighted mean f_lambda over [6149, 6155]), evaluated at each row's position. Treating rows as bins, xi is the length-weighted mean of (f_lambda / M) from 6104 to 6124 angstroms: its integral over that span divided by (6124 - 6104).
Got 1.01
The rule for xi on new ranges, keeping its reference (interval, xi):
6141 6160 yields 1.00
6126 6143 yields 1.01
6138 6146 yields 1.00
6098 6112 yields 1.00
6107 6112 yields 1.01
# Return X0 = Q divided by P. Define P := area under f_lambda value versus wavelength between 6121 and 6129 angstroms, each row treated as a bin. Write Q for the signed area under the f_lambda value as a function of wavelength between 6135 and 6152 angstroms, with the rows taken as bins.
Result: 2.14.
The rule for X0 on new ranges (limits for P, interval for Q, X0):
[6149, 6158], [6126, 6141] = 1.69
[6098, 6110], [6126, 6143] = 1.42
